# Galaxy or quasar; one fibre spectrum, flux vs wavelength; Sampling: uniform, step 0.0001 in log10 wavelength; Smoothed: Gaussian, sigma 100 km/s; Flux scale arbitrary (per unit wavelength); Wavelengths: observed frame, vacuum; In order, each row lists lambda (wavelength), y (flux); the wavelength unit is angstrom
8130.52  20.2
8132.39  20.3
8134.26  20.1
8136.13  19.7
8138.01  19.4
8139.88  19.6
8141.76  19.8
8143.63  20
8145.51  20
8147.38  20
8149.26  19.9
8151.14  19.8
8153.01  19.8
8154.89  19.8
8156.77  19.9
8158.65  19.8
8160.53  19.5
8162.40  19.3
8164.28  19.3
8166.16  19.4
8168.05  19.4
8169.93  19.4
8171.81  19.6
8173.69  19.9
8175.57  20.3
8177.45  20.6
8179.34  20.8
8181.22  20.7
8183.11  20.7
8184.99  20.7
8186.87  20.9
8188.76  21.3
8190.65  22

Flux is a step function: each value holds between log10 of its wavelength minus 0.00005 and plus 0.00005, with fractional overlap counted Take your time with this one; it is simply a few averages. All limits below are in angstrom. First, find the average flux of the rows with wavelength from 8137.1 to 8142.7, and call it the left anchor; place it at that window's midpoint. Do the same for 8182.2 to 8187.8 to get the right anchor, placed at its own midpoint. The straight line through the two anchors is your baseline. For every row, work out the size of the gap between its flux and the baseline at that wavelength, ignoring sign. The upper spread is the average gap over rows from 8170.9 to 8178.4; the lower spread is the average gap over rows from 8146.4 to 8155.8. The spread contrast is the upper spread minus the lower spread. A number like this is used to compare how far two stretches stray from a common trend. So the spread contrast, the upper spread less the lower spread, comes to 0.28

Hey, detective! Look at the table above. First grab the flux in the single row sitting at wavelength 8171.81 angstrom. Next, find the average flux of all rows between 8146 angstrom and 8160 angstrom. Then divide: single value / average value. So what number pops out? 0.99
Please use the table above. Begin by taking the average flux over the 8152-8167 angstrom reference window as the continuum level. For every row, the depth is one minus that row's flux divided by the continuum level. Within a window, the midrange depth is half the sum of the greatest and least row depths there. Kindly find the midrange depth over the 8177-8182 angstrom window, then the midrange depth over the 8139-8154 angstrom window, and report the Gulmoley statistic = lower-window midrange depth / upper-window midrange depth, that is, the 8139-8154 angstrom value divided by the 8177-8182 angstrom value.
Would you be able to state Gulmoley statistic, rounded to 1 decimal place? 0.2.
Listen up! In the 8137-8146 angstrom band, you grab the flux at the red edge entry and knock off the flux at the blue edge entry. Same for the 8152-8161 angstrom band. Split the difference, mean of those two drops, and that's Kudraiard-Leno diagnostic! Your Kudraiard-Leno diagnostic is 0.15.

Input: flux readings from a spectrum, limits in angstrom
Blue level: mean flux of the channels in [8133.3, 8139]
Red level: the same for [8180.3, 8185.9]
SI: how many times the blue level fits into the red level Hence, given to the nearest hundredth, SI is 1.05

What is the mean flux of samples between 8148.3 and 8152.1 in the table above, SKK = 19.9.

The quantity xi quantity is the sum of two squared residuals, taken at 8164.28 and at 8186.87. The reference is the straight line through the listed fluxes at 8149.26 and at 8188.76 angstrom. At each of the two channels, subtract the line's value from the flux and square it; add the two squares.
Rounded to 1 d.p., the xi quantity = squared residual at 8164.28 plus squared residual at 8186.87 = 1.4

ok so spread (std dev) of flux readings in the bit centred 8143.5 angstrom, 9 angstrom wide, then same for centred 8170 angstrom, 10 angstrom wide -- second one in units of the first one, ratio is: 1.2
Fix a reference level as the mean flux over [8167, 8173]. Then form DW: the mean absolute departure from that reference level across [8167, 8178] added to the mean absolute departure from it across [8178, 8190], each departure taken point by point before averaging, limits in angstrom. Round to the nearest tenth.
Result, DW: 1.8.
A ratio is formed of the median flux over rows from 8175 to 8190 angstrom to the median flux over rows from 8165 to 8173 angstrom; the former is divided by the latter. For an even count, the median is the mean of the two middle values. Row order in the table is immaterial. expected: 1.07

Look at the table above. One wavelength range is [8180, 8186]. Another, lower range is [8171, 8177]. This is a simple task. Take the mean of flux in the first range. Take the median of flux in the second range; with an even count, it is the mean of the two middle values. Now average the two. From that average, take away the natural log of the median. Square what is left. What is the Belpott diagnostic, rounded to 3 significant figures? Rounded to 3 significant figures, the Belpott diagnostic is 300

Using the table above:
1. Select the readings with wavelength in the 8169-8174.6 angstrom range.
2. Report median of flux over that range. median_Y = 19.6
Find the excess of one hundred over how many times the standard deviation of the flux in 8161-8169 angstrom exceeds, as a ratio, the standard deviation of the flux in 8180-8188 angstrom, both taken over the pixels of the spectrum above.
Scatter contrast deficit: 99.4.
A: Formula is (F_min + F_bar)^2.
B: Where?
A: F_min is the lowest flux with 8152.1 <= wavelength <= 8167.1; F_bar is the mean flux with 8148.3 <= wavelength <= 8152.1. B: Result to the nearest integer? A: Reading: 1533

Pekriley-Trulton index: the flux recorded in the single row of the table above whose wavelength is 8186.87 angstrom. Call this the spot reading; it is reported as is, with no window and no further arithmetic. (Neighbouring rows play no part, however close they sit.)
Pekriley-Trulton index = 20.9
